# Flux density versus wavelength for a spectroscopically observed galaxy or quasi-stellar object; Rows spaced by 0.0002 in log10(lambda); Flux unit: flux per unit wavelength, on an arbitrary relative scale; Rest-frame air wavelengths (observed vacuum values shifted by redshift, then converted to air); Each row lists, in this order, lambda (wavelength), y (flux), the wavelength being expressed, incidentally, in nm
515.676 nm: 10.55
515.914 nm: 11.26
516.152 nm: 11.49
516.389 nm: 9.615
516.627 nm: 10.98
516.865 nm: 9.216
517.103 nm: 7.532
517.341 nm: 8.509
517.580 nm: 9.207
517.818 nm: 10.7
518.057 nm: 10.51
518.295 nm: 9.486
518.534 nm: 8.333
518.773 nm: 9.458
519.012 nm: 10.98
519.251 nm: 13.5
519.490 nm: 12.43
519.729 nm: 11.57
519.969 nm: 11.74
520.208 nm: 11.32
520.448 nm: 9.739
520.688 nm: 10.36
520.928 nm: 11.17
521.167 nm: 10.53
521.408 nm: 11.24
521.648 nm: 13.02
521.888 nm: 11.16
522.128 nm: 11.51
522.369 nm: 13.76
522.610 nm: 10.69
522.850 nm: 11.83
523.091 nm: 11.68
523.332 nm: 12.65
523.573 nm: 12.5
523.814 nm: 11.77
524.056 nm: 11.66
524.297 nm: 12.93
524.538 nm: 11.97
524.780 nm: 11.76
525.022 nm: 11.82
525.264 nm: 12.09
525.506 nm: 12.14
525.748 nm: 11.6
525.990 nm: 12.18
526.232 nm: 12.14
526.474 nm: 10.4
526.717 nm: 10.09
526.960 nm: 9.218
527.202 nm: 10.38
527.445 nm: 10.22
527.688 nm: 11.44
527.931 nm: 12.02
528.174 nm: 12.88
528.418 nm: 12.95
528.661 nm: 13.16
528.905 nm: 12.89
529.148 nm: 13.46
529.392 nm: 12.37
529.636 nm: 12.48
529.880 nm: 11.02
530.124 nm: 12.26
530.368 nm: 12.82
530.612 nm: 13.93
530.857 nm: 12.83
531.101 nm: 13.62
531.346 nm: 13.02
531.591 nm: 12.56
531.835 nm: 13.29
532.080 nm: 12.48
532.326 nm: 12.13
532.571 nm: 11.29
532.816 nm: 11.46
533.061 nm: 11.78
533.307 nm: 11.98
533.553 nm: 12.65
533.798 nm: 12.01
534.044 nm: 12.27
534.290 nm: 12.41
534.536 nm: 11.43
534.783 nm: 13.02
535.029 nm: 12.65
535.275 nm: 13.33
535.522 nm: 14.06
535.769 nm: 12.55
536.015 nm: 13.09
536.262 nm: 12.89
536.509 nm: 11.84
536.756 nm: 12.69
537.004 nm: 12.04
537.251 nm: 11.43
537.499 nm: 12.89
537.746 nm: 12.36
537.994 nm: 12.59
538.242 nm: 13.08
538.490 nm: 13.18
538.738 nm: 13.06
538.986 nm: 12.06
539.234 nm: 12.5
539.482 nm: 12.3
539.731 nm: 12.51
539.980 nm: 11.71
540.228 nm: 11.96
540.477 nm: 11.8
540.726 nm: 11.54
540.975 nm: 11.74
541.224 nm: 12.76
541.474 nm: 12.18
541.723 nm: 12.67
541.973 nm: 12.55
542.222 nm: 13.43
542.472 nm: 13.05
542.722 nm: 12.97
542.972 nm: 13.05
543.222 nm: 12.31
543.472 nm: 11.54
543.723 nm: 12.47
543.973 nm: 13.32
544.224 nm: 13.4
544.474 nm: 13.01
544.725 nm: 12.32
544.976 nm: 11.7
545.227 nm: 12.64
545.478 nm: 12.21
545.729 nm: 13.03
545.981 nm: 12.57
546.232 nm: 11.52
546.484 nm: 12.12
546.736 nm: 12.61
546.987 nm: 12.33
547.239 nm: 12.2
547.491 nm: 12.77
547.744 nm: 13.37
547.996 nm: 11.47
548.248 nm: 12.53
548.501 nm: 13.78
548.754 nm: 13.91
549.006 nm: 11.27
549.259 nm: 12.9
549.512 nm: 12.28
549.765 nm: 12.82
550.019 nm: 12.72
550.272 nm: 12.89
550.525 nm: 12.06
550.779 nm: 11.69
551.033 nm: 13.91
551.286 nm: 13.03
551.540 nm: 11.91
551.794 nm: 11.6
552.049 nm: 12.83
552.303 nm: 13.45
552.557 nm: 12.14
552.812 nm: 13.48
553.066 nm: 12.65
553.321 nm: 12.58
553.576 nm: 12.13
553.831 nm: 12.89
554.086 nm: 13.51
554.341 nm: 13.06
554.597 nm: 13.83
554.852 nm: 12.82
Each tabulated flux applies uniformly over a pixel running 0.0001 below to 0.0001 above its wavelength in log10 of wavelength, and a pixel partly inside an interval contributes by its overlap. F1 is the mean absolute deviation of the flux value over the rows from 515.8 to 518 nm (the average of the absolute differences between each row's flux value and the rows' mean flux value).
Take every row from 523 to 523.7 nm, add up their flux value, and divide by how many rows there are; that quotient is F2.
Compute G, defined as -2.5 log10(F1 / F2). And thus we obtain 2.59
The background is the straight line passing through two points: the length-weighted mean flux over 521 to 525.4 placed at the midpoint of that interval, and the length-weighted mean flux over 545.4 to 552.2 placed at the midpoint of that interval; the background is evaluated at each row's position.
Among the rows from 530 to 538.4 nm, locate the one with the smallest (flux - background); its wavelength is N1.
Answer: 532.571 nm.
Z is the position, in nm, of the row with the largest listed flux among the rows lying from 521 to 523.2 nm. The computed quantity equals 522.369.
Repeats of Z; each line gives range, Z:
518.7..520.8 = 519.251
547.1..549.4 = 548.754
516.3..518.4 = 516.627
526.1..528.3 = 528.174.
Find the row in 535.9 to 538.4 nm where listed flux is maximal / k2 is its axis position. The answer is 536.015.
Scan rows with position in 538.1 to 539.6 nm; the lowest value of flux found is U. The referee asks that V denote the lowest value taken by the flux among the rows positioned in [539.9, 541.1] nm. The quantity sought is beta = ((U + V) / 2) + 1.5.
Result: 13.3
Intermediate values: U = 12.06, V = 11.54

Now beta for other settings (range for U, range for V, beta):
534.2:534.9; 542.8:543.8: 13.0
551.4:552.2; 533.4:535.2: 13.0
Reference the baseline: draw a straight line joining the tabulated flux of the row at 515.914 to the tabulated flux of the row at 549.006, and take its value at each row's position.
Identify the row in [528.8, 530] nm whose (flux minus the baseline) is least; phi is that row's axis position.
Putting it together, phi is 529.880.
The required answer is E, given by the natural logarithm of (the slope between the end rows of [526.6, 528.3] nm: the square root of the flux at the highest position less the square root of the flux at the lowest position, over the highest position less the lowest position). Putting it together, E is -1.3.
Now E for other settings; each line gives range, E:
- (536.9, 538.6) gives -2.2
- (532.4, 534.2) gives -2.3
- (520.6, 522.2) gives -2.1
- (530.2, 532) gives -3.1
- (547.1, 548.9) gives -1.9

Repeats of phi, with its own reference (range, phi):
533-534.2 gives 533.061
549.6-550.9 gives 550.779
